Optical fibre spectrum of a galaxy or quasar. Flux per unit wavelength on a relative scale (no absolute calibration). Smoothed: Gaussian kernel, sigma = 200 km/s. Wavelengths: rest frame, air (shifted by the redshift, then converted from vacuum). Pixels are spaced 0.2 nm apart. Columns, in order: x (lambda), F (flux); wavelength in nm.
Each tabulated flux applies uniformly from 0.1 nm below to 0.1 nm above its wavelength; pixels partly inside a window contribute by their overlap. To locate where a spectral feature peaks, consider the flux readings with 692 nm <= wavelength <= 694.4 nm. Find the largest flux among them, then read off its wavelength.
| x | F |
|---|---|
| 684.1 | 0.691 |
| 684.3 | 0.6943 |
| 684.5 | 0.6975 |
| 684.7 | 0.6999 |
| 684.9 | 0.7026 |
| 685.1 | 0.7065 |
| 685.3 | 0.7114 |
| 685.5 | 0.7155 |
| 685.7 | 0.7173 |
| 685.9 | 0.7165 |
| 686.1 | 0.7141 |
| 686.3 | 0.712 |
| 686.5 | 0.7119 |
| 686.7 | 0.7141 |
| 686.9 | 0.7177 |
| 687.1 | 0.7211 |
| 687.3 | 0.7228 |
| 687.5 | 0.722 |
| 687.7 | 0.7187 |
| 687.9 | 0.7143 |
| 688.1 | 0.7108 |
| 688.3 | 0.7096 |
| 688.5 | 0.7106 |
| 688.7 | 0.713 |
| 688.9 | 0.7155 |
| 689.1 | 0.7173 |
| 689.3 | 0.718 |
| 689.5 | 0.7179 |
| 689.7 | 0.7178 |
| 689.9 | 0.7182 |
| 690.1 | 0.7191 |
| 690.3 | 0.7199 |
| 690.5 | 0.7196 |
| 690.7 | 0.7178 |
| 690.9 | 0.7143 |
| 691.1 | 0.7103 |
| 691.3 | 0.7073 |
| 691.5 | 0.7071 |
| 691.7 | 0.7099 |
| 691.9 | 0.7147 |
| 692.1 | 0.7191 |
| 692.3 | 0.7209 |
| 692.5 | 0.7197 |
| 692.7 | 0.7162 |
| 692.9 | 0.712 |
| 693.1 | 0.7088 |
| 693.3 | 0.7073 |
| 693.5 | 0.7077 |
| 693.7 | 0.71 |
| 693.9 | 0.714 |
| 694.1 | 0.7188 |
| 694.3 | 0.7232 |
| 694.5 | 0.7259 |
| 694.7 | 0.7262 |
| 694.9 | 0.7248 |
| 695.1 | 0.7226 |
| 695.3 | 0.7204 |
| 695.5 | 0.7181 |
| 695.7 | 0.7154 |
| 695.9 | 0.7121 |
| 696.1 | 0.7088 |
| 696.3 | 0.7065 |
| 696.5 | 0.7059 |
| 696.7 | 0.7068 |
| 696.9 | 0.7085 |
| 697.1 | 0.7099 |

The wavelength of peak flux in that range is 694.3 nm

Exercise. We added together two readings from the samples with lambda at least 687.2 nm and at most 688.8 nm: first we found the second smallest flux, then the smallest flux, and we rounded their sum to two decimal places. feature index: 1.42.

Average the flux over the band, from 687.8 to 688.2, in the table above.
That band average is 0.713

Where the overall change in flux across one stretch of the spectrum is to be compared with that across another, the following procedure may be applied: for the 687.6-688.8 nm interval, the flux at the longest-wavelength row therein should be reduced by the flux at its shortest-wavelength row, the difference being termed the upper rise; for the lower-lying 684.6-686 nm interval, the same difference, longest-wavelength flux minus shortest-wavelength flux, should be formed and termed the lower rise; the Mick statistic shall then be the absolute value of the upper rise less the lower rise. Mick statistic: 0.0223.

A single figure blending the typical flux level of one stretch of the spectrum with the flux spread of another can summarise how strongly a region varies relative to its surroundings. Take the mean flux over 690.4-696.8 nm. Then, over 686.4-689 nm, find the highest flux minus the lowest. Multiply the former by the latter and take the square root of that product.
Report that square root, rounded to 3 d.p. 0.097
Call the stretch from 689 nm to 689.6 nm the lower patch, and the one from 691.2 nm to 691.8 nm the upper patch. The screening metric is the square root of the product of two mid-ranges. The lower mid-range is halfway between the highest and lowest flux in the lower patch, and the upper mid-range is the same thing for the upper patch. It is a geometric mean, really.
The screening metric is 0.713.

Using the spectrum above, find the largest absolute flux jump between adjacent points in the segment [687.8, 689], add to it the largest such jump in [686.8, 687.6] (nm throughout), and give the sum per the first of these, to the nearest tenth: 2.0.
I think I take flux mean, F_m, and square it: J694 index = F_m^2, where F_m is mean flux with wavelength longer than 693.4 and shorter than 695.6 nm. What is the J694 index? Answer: 0.517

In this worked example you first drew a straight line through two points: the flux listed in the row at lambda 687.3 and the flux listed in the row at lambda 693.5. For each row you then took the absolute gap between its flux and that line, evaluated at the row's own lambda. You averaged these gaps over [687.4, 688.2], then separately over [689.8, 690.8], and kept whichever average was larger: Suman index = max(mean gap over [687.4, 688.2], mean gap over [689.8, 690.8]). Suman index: 0.0051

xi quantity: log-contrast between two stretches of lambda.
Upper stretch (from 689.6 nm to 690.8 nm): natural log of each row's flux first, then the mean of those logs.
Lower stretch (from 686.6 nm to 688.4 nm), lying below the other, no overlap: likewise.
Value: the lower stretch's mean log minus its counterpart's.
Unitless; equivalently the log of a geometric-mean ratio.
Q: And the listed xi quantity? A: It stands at -0.0027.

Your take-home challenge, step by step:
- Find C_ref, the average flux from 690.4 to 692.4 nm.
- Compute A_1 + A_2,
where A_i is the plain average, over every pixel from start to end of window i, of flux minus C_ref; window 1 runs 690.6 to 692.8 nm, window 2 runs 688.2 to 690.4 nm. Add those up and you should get 0.0022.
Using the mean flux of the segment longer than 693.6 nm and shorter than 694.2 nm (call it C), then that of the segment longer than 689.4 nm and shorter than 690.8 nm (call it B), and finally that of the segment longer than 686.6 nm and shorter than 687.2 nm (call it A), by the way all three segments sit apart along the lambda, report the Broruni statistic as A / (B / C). 0.7133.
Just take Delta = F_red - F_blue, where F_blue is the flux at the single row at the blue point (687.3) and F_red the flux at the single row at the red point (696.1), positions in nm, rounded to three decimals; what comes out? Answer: -0.014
